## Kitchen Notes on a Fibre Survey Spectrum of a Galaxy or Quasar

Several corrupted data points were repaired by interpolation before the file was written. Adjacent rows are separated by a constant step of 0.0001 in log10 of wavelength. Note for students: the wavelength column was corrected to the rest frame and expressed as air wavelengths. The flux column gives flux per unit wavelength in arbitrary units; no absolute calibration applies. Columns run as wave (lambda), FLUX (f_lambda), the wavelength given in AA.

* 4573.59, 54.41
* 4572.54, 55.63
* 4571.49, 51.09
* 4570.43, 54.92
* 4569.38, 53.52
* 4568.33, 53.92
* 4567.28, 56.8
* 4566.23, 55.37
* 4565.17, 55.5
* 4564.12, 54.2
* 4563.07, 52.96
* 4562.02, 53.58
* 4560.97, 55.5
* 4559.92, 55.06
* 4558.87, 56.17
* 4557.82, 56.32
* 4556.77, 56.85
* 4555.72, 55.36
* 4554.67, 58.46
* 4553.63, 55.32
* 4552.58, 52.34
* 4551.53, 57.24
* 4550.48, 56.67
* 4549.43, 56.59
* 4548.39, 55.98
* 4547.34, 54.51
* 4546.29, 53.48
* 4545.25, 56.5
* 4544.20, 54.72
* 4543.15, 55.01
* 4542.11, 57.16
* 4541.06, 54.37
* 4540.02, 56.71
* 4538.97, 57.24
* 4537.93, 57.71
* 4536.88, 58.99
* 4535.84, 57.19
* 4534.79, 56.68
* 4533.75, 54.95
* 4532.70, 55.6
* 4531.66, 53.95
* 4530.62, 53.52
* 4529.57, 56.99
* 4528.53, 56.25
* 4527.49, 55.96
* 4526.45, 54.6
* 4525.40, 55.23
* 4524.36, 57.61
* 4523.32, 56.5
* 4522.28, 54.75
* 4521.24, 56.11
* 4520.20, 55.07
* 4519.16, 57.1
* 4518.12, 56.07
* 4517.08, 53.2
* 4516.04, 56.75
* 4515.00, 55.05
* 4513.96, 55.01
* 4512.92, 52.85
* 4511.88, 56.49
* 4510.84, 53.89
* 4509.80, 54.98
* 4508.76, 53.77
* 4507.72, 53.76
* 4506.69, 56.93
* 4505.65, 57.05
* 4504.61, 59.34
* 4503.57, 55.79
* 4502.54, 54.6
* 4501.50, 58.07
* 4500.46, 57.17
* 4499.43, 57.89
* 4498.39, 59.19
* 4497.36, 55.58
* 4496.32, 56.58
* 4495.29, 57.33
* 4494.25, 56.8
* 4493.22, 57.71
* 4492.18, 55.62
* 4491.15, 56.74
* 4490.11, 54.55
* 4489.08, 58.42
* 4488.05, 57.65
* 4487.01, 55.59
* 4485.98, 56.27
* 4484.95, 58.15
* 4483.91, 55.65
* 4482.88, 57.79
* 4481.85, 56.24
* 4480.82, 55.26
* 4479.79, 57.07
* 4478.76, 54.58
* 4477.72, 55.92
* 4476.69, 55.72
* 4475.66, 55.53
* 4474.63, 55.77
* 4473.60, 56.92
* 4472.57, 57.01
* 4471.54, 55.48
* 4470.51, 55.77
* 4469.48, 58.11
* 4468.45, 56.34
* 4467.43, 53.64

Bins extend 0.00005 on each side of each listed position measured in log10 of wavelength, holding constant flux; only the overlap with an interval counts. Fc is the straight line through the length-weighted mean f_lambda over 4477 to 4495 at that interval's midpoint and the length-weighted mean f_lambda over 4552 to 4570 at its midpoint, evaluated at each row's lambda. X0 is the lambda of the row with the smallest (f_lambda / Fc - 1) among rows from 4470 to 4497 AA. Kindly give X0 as 4478.76 AA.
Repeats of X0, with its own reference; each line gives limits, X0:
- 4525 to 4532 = 4530.62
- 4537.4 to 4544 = 4541.06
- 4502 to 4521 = 4512.92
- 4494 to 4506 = 4502.54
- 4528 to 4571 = 4552.58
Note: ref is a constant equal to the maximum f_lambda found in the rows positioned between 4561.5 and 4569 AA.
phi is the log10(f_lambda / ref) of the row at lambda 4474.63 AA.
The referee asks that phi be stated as -0.008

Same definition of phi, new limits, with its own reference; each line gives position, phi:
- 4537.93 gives 0.007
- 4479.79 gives 0.002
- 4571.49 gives -0.046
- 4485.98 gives -0.004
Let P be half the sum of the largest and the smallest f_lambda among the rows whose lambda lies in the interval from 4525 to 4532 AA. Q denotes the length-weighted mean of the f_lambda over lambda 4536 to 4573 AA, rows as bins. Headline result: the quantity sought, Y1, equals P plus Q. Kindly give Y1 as 111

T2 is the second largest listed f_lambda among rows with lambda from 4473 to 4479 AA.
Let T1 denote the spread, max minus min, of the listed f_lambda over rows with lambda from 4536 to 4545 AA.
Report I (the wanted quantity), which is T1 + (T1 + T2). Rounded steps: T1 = 4.6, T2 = 55.92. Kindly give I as 65.2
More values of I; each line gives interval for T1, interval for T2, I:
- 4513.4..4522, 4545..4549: 63.8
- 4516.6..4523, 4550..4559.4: 65.0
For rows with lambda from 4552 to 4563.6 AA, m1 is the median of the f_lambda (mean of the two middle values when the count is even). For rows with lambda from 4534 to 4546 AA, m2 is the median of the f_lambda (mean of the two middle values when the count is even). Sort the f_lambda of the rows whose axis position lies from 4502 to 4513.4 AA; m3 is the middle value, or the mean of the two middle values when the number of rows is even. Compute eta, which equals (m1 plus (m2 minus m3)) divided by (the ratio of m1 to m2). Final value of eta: 58.5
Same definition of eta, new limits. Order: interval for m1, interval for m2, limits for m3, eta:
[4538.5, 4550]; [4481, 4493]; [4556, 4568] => 57.0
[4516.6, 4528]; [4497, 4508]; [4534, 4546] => 57.4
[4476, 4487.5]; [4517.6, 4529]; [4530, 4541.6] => 55.5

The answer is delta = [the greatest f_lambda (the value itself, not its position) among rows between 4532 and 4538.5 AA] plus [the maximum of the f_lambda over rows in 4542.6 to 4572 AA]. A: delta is 117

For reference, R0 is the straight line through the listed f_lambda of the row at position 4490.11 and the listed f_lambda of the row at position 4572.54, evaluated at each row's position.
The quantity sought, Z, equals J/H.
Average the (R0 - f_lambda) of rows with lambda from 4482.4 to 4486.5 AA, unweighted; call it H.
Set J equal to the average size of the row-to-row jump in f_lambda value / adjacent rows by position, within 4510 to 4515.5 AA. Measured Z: -0.8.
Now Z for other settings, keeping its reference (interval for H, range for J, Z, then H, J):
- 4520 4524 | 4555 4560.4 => -1.3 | -0.6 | 0.8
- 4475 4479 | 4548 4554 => -1.7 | -1.1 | 1.8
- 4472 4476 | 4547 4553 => -0.8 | -2.0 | 1.5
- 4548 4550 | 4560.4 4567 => -1.1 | -1.0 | 1.0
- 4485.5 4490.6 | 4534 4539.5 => -0.5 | -2.0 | 1.0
